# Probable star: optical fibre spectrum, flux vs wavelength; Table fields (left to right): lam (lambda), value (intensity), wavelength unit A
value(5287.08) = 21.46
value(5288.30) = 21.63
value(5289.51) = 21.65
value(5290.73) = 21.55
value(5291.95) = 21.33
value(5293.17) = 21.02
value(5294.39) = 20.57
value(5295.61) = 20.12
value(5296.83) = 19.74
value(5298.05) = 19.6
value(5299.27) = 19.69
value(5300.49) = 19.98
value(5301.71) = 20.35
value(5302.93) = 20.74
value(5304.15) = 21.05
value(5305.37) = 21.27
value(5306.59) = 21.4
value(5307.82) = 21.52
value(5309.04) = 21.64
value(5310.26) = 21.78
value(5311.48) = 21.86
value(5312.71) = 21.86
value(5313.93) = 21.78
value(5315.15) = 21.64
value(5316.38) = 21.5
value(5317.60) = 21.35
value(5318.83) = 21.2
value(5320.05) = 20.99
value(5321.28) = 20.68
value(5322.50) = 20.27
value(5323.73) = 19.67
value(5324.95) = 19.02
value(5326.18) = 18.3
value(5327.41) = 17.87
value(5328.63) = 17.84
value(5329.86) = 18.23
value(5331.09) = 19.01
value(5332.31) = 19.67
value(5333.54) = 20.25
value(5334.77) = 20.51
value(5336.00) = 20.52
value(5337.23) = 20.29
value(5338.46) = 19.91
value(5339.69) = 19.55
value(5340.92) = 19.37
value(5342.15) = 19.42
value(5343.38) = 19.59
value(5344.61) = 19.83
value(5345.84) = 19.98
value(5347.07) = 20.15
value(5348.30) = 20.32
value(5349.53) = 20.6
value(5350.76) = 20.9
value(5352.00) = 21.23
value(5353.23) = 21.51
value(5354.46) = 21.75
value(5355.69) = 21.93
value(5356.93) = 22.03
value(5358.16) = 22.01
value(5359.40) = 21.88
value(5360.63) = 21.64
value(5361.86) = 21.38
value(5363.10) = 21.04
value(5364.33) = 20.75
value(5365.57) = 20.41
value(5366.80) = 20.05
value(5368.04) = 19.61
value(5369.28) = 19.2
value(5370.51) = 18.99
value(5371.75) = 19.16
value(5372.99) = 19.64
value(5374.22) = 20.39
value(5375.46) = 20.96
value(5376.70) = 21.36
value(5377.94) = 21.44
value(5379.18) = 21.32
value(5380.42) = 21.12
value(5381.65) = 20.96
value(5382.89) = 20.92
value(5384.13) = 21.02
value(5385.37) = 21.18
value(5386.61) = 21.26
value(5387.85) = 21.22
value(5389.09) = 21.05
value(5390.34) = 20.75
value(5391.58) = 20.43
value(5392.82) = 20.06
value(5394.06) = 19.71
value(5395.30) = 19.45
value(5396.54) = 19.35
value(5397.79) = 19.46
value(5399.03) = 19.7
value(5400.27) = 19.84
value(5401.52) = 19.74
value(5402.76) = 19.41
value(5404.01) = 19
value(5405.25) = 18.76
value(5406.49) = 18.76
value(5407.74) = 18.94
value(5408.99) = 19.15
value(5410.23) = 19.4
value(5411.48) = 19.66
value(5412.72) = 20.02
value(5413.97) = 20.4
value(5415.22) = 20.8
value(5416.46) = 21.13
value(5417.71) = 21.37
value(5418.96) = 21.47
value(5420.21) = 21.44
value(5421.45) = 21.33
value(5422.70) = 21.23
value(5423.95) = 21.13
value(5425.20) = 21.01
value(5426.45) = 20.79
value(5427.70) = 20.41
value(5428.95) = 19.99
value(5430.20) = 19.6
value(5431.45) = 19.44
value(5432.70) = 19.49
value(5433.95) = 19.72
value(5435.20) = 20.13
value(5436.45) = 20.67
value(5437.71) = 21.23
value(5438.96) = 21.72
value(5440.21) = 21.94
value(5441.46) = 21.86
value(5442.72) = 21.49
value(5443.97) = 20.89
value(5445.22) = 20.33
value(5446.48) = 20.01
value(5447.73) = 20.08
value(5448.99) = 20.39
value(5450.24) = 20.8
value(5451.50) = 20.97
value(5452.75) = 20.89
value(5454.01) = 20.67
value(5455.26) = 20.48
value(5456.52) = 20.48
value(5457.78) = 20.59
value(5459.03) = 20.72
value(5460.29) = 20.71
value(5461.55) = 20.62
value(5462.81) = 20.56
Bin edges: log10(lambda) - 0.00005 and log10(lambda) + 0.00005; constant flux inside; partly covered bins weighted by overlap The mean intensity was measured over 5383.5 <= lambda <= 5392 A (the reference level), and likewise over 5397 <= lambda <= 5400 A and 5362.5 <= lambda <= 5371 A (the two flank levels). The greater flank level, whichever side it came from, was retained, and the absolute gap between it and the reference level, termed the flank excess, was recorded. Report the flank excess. 1.0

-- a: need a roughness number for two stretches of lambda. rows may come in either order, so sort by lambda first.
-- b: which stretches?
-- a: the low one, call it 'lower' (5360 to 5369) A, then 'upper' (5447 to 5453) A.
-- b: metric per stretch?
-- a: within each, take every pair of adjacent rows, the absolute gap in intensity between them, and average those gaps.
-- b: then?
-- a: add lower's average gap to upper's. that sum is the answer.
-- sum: 0.58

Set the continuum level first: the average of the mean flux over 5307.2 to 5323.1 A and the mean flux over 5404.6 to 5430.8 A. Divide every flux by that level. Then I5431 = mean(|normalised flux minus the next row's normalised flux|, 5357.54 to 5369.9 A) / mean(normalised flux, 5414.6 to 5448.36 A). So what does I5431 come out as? 0.0150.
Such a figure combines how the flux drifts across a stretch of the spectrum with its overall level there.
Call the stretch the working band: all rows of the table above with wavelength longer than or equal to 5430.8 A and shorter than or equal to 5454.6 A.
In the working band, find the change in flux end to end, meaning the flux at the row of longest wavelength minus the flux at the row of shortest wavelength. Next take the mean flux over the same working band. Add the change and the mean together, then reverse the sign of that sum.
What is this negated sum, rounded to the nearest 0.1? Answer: -21.9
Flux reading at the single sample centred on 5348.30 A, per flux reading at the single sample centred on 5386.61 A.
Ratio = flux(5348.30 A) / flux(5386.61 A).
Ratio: 0.96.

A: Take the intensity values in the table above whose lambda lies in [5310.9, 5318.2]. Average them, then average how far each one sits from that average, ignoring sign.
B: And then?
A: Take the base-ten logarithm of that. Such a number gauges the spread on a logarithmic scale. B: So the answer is -0.77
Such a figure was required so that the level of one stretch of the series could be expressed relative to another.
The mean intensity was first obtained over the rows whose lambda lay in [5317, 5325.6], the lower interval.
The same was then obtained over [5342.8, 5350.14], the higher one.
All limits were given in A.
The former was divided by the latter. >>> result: 1.02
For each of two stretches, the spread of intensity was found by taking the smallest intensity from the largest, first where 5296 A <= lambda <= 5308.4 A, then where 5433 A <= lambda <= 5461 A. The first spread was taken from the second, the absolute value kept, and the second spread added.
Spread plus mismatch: 2.5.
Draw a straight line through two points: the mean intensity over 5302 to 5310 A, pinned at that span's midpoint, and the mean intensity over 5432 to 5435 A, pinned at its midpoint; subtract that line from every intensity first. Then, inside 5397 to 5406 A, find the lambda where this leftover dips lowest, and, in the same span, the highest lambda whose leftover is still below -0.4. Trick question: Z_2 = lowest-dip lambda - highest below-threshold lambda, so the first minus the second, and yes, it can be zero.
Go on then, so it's 0.0 A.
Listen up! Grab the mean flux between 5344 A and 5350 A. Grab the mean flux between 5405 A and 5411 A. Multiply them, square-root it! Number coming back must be 19.6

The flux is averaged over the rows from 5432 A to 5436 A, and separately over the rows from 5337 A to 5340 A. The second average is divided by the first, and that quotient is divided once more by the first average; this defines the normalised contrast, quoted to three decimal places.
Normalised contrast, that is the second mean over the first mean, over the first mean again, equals 0.051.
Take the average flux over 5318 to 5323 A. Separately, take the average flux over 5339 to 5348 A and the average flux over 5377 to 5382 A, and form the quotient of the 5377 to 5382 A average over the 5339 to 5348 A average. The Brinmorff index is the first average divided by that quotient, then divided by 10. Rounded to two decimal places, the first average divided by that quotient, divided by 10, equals 1.93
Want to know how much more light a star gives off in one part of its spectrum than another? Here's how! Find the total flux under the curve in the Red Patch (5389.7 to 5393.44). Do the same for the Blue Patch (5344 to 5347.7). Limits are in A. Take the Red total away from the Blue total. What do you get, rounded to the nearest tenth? -2.2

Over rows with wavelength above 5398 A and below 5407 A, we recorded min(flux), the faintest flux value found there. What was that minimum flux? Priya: 18.76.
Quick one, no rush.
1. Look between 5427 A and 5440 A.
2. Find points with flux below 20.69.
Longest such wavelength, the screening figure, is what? 5436.45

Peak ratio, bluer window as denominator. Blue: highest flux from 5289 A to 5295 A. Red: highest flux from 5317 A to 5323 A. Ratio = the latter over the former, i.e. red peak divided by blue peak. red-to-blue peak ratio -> 0.99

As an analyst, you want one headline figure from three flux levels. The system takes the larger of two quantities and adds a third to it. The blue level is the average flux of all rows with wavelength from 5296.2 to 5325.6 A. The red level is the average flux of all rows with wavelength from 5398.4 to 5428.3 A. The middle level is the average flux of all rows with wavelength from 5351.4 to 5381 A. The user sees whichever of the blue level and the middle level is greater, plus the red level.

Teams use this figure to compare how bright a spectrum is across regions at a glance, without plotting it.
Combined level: 41.1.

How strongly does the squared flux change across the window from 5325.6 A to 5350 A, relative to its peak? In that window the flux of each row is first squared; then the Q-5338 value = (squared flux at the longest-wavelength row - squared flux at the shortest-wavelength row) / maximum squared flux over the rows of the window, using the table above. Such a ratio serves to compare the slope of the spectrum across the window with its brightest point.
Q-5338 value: 0.21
